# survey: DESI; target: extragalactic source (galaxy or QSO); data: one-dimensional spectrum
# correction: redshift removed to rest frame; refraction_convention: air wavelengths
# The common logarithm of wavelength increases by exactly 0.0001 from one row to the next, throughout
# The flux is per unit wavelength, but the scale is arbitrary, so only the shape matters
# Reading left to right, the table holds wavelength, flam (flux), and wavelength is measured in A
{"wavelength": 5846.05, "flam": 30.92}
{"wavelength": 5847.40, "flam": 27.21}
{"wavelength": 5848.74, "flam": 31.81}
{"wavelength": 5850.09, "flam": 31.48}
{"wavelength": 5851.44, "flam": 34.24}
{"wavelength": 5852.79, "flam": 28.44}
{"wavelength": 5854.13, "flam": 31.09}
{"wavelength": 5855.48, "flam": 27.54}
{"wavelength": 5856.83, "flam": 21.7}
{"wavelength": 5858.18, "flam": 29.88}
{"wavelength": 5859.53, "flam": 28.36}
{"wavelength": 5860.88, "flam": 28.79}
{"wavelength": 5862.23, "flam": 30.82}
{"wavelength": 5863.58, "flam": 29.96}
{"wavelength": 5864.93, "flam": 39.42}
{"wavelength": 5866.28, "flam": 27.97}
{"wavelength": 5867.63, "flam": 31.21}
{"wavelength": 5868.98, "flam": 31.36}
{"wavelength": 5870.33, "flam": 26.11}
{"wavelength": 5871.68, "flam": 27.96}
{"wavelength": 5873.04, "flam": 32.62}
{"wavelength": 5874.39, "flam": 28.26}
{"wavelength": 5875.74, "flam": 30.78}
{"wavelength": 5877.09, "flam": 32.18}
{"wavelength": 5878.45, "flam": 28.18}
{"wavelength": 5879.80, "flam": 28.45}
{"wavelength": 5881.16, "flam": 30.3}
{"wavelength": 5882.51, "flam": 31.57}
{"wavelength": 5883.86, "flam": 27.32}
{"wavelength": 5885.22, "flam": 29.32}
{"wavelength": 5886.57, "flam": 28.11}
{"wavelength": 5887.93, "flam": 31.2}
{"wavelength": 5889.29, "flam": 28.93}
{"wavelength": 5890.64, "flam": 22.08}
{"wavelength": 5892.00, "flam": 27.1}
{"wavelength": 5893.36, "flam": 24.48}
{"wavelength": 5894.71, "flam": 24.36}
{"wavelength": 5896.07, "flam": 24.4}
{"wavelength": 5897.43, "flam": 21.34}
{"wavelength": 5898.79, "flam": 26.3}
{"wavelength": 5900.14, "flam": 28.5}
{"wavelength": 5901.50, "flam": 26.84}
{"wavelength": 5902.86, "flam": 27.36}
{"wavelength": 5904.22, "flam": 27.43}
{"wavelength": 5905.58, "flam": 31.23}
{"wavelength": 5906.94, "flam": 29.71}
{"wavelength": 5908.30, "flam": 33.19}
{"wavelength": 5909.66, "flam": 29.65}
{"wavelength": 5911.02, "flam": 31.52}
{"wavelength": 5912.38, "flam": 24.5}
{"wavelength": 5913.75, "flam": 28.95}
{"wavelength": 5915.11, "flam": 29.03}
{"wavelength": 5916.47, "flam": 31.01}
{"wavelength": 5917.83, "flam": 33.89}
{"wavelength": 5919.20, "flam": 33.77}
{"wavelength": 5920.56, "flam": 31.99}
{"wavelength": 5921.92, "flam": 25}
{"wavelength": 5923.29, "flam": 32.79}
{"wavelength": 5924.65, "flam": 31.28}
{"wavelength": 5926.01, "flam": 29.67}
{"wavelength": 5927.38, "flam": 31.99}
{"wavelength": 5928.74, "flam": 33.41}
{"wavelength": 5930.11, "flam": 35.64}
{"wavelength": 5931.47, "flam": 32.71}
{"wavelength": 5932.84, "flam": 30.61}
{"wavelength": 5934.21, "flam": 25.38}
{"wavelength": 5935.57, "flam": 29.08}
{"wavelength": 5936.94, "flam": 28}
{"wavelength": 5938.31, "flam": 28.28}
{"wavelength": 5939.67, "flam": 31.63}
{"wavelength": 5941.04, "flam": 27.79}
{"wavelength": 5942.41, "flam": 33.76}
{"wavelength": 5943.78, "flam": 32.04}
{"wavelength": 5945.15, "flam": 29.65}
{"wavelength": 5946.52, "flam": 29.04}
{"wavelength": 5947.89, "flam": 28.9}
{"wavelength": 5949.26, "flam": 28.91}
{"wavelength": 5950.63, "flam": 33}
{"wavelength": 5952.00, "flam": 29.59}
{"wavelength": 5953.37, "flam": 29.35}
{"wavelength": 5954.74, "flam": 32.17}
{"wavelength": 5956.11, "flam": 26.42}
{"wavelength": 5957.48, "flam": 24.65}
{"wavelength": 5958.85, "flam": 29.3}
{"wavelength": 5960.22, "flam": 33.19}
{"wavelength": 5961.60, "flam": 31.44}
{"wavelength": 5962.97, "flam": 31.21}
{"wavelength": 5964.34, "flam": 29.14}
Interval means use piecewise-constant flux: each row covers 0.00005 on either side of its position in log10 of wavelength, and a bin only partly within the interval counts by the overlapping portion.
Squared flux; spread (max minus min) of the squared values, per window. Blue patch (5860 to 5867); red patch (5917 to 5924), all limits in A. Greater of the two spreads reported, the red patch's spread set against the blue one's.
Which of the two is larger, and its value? 772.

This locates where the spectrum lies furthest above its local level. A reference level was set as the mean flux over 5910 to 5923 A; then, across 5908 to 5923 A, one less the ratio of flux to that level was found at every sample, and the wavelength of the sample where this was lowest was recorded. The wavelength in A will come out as 5917.83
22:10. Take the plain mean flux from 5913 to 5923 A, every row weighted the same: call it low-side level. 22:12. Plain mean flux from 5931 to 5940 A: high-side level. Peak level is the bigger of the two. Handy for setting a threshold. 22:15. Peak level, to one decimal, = 30.5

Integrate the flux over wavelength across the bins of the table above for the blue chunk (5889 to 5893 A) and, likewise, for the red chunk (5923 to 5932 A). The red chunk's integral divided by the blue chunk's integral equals 2.9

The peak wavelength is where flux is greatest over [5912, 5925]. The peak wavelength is 5917.83 A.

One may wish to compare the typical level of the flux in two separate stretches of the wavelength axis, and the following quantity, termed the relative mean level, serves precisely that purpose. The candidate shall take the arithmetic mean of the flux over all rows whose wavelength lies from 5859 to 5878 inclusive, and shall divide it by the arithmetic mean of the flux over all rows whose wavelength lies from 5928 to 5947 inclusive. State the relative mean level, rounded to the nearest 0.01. 1.00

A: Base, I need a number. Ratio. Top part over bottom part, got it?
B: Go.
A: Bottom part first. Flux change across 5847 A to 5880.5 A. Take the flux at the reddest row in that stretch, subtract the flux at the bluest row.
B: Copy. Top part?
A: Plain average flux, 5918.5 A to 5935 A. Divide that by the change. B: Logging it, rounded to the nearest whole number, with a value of 25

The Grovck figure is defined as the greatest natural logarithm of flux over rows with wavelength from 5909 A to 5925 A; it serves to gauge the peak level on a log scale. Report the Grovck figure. 3.52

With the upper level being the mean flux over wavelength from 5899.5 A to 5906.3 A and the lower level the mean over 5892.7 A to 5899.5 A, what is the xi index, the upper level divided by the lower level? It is 1.17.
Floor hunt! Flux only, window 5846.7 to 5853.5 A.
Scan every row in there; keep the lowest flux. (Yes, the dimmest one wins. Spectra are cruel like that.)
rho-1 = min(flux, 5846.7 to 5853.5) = 27.21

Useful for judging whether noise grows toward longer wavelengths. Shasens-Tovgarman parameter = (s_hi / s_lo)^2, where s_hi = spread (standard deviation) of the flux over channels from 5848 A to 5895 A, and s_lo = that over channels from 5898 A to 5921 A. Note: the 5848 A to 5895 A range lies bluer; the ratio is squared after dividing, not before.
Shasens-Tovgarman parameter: 1.5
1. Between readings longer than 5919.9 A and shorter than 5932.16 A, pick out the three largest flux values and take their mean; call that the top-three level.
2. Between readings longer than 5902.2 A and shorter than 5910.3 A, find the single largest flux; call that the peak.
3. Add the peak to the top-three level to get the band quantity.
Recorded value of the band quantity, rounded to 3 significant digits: 67.1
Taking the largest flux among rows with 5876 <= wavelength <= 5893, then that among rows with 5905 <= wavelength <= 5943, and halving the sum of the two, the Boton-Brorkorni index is 33.9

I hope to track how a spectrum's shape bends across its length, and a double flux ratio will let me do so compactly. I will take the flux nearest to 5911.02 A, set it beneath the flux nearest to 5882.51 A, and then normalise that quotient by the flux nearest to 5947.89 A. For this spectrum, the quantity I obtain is 0.035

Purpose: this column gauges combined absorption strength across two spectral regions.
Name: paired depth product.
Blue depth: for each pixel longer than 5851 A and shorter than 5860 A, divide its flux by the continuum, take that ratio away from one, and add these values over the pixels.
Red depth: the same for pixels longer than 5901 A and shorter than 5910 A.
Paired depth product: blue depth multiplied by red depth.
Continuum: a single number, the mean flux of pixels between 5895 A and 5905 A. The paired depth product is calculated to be 0.7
